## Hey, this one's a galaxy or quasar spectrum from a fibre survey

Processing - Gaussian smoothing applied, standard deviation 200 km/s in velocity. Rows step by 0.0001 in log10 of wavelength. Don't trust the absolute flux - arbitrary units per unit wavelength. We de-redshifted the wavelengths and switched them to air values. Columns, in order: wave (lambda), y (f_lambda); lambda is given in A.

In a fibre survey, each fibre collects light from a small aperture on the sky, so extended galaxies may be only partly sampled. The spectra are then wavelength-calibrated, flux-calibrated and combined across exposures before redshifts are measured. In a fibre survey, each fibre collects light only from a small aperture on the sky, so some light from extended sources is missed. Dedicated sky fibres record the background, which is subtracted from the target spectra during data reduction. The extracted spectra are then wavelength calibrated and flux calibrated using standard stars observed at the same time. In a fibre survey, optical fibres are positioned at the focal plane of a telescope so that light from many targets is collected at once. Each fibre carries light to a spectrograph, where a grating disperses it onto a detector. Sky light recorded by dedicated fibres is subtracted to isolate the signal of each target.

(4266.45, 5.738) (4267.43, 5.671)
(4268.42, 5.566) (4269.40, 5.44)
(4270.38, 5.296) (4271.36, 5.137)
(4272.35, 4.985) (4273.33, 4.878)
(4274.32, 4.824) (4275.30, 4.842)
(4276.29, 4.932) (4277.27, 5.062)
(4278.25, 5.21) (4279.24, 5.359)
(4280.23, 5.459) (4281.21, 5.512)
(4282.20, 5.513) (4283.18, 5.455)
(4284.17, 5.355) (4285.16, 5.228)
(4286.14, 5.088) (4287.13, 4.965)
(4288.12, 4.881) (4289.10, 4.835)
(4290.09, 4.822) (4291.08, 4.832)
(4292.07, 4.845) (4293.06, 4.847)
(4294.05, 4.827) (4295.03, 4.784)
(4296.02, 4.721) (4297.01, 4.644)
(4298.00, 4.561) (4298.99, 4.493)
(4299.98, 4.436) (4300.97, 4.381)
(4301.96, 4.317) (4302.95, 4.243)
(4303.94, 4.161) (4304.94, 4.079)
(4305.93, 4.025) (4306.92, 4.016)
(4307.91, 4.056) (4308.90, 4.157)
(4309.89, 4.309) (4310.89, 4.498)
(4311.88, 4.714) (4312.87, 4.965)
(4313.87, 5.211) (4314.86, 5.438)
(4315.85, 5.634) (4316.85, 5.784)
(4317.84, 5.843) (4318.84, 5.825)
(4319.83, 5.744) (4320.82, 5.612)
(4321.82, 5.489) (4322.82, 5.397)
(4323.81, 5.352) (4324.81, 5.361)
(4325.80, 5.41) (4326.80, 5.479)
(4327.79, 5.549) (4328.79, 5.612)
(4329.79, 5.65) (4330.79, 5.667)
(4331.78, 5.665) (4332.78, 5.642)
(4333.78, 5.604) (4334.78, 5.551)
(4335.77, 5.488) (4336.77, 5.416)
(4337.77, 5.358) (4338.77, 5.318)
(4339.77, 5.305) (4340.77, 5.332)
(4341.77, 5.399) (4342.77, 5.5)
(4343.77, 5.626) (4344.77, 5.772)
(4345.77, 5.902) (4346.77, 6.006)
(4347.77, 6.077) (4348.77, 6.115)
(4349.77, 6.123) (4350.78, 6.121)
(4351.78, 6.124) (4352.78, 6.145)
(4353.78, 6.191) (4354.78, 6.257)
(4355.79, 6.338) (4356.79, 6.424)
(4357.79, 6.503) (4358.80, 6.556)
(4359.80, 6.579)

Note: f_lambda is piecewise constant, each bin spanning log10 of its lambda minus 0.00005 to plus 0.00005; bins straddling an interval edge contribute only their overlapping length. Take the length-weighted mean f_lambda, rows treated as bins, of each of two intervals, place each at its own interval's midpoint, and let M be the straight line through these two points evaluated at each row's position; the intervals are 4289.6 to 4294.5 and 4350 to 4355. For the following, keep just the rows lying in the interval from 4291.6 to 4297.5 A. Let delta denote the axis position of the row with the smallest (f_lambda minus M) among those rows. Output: 4297.01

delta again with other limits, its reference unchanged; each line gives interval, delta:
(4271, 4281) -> 4275.30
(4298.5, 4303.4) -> 4302.95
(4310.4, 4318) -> 4310.89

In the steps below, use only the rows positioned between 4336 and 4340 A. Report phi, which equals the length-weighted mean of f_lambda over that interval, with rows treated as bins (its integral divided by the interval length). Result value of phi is 5.4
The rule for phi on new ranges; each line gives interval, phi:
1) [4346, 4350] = 6.1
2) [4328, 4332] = 5.6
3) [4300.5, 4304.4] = 4.3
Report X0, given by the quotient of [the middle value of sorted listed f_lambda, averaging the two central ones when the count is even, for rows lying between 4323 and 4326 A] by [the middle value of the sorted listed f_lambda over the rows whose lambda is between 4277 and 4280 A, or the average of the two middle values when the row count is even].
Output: 1.03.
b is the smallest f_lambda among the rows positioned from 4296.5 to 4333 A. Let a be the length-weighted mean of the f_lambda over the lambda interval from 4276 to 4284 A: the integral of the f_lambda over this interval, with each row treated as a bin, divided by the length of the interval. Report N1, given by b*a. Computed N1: 21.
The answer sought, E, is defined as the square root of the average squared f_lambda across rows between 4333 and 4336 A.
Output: 5.5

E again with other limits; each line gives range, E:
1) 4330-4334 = 5.6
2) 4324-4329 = 5.5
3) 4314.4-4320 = 5.7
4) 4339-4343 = 5.4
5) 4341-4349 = 5.8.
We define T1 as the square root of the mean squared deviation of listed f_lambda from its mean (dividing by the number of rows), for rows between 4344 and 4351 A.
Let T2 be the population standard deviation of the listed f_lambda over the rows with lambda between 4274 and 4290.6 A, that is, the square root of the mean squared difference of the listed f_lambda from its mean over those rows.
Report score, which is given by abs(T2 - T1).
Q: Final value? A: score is 0.13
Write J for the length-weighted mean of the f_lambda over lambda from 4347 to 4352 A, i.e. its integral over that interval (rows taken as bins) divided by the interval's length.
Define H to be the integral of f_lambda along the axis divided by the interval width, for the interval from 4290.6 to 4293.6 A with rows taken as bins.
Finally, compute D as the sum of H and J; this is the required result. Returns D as 10.9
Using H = 4.8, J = 6.10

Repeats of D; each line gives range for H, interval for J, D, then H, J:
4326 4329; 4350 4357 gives 11.7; 5.5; 6.21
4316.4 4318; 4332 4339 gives 11.3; 5.8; 5.49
